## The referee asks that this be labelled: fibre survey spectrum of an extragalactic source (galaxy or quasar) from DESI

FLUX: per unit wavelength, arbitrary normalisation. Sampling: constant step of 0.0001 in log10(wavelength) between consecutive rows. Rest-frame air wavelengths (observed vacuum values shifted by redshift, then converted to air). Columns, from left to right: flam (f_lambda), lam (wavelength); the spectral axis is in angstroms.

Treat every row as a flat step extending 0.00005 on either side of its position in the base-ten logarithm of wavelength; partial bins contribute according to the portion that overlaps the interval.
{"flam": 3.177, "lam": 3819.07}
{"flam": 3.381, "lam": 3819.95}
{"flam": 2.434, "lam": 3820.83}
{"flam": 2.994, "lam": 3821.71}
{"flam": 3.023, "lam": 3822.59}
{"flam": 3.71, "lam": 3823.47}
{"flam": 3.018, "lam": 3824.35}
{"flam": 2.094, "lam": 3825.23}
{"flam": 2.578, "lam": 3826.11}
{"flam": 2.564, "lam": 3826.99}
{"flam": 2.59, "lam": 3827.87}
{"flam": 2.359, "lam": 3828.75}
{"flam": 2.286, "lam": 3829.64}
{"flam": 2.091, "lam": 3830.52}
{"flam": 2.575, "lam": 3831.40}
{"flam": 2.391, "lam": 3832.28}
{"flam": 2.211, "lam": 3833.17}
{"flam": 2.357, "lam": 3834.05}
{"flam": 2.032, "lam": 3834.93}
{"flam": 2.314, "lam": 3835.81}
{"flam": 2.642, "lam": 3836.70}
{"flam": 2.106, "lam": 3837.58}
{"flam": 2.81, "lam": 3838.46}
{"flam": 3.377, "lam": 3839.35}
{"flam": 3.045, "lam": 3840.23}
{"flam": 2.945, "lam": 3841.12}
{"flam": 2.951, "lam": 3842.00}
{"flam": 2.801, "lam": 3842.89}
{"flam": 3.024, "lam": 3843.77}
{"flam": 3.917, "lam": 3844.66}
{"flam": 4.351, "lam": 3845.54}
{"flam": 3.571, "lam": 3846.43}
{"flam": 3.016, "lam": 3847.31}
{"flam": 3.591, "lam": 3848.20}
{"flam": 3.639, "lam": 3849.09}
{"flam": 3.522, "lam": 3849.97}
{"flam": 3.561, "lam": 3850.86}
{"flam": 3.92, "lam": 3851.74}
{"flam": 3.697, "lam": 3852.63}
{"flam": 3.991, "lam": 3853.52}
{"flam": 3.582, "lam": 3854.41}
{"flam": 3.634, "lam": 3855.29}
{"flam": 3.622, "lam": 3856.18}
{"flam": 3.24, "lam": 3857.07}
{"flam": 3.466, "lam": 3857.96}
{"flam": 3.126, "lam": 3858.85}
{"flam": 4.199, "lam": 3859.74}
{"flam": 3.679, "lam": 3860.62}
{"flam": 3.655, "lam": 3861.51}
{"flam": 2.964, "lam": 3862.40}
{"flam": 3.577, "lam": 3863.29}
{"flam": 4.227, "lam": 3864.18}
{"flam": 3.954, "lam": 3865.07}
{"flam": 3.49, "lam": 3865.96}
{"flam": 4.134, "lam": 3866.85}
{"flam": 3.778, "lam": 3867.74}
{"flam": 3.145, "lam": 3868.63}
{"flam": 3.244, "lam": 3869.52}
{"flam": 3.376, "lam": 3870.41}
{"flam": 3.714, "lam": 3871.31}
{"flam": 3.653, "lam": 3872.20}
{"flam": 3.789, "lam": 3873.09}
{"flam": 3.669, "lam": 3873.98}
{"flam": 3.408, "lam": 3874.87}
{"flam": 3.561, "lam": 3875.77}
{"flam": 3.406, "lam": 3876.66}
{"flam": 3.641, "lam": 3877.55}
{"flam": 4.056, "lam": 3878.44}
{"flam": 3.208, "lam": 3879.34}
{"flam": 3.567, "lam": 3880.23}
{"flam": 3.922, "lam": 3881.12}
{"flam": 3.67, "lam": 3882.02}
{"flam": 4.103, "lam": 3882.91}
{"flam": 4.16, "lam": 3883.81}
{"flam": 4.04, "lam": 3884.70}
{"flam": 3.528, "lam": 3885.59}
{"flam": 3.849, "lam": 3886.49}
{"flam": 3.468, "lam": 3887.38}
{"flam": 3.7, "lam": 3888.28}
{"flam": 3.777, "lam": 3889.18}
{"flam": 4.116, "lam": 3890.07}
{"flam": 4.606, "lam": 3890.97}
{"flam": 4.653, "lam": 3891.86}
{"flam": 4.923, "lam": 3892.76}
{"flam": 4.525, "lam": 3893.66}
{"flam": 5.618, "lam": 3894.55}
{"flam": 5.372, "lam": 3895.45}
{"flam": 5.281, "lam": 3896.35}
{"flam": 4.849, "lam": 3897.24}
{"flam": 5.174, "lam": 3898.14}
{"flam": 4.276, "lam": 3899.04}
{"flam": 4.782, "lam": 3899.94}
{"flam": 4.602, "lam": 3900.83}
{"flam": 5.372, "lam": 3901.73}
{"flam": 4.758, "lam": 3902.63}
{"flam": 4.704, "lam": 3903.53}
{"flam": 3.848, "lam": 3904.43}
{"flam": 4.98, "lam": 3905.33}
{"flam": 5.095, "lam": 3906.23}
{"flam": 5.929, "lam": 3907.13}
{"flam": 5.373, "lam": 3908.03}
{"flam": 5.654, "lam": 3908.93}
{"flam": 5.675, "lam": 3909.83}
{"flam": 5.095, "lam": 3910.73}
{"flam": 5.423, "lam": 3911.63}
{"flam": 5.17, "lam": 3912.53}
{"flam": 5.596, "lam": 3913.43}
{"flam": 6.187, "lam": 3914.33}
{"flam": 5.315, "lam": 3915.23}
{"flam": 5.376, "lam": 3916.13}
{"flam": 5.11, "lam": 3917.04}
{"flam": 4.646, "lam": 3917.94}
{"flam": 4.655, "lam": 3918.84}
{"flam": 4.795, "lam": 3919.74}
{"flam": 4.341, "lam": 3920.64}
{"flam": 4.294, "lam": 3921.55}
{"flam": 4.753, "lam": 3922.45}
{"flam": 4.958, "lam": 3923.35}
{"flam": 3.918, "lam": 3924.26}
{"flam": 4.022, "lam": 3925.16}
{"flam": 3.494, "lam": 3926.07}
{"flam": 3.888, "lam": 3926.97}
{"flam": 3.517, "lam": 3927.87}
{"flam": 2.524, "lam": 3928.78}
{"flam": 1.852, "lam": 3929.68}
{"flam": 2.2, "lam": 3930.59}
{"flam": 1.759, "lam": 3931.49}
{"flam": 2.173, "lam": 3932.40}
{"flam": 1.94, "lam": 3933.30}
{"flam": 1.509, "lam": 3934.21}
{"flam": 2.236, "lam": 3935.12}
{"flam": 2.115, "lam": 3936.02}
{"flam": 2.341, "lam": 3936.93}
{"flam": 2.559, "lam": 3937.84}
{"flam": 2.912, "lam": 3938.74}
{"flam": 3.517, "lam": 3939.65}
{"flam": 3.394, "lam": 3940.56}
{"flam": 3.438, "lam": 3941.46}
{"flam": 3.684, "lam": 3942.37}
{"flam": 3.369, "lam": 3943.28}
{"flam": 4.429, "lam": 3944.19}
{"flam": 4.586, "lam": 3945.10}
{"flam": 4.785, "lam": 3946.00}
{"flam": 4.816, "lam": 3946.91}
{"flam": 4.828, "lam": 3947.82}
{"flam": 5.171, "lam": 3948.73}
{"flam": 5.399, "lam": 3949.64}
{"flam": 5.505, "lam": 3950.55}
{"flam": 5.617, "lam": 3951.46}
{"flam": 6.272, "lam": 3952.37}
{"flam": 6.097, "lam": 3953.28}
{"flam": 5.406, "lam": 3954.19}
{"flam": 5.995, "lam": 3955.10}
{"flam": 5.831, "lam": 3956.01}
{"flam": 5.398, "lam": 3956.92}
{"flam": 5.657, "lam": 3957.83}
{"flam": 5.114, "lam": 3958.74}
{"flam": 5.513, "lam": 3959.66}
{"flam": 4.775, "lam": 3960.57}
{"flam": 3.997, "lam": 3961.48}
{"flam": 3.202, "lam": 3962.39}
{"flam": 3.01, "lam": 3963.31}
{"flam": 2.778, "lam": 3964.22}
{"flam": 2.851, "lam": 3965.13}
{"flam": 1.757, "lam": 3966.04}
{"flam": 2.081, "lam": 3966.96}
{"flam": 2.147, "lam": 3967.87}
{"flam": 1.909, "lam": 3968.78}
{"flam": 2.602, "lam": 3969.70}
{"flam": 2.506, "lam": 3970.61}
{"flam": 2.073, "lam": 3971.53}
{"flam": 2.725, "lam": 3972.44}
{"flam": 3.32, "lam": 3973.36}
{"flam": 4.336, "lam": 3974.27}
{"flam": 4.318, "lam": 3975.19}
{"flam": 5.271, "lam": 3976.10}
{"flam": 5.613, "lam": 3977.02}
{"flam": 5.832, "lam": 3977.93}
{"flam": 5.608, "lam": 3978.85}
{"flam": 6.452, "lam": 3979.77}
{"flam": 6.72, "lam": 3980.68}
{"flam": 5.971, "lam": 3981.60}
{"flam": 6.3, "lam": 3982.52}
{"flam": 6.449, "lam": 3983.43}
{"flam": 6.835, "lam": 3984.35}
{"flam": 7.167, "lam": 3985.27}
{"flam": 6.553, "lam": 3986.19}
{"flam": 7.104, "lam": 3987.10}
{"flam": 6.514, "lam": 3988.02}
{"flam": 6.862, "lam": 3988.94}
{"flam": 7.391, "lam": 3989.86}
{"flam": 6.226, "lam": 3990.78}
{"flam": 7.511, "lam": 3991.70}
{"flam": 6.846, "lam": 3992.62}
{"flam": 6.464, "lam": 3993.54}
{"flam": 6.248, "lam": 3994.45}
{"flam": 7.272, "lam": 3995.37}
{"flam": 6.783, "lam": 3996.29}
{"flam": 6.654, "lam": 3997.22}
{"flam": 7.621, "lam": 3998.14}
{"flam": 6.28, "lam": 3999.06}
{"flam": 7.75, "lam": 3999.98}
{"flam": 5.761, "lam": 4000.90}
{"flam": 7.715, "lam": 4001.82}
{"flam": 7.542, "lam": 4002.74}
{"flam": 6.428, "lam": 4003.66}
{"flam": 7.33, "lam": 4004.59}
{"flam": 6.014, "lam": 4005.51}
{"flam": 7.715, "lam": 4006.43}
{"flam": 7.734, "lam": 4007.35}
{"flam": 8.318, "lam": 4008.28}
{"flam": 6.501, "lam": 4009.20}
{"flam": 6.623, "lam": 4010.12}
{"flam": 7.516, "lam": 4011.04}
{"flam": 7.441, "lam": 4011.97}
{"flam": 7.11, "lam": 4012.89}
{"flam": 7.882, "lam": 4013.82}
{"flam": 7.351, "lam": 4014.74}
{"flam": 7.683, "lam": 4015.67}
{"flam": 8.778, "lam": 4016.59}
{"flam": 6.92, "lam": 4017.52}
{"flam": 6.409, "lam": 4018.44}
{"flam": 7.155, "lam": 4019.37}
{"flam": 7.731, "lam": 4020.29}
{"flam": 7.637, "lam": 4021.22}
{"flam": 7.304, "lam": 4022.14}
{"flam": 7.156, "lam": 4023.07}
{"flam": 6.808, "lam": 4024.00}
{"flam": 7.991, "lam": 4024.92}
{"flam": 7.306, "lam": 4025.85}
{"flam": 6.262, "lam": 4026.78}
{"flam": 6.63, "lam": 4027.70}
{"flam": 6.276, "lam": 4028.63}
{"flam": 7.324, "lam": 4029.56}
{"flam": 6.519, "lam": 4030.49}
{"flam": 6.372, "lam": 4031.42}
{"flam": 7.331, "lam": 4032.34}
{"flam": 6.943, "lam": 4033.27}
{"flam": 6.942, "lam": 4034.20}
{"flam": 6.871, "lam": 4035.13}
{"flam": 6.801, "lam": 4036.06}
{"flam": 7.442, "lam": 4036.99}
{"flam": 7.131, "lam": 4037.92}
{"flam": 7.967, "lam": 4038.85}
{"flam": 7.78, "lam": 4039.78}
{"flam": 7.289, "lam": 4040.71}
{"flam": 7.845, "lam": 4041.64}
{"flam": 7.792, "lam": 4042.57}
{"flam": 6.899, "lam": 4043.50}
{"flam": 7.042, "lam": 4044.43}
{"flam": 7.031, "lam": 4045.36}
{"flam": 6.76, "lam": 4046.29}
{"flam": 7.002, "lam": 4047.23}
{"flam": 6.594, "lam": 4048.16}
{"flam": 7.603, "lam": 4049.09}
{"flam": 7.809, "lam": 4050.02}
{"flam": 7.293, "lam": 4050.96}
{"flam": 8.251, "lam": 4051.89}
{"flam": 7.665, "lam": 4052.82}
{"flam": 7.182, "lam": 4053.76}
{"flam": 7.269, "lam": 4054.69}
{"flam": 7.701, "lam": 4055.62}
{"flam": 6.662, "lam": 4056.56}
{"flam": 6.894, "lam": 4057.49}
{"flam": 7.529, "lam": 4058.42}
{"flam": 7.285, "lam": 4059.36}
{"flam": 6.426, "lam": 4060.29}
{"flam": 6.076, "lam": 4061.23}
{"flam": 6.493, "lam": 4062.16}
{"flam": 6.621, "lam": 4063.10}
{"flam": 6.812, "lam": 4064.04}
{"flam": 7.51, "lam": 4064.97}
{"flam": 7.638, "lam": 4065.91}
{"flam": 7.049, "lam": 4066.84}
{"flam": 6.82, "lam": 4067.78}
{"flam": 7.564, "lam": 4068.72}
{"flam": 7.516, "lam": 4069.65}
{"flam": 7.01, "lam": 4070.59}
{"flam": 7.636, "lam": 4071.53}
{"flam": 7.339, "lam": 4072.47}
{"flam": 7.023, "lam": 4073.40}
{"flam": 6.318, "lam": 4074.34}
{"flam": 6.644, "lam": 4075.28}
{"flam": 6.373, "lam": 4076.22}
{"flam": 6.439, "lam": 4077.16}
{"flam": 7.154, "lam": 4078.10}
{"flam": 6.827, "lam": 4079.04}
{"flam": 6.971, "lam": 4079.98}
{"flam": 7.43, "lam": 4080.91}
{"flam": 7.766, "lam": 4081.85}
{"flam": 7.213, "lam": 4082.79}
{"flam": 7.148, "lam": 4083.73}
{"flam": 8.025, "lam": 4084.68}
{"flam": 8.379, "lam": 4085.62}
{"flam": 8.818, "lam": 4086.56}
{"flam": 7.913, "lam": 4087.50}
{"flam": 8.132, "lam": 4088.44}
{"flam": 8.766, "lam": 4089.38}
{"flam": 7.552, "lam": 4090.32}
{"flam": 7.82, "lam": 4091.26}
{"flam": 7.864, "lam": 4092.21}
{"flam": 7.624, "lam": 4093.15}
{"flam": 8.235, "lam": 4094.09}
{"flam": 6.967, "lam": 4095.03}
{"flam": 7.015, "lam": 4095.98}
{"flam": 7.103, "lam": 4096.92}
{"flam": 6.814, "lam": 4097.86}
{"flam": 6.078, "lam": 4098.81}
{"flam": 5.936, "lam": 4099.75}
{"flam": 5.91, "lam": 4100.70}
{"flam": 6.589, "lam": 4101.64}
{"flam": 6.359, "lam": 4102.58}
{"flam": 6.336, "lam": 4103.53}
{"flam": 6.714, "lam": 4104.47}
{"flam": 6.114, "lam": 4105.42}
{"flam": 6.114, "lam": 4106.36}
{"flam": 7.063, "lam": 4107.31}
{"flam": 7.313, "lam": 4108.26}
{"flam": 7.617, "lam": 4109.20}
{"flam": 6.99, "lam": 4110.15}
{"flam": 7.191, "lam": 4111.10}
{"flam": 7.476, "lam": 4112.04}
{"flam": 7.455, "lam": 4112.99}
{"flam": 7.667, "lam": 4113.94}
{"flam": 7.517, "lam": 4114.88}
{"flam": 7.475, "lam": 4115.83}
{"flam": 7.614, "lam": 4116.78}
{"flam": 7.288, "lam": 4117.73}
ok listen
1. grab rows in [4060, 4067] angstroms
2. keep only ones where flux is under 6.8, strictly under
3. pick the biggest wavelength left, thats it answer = 4063.10 angstroms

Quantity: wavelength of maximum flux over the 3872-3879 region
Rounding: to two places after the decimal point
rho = 3878.44 angstroms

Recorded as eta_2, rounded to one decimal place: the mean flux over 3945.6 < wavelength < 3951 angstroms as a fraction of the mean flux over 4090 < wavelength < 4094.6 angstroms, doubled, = 1.3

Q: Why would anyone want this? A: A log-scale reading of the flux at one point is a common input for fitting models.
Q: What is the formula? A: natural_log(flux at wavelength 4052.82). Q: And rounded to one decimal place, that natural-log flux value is 2.0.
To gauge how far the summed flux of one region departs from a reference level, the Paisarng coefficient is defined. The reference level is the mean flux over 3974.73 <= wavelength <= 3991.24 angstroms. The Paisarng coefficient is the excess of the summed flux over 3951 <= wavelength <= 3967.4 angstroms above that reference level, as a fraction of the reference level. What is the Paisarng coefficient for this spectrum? 12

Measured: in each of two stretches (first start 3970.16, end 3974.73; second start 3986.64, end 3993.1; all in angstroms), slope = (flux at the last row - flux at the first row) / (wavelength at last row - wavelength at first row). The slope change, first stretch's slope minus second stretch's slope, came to 0.5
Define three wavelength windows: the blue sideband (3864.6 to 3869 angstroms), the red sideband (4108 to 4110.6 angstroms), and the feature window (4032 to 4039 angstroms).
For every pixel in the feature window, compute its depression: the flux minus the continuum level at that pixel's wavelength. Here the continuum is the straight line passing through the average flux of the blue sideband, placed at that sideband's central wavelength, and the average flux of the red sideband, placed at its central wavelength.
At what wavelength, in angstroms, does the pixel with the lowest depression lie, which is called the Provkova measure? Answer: 4036.06 angstroms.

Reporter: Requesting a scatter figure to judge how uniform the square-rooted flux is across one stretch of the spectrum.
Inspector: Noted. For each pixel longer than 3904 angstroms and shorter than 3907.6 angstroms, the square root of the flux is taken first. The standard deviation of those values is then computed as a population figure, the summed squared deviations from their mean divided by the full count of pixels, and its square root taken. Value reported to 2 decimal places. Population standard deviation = 0.17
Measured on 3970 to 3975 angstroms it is 0.22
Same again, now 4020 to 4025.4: 0.07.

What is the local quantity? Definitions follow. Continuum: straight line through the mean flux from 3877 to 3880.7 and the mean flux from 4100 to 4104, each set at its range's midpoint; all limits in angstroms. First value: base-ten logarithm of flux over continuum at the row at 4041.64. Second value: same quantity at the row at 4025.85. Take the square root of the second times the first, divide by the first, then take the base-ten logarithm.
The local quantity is -0.025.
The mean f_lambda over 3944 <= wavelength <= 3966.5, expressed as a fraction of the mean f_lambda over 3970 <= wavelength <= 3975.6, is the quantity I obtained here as 1.5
